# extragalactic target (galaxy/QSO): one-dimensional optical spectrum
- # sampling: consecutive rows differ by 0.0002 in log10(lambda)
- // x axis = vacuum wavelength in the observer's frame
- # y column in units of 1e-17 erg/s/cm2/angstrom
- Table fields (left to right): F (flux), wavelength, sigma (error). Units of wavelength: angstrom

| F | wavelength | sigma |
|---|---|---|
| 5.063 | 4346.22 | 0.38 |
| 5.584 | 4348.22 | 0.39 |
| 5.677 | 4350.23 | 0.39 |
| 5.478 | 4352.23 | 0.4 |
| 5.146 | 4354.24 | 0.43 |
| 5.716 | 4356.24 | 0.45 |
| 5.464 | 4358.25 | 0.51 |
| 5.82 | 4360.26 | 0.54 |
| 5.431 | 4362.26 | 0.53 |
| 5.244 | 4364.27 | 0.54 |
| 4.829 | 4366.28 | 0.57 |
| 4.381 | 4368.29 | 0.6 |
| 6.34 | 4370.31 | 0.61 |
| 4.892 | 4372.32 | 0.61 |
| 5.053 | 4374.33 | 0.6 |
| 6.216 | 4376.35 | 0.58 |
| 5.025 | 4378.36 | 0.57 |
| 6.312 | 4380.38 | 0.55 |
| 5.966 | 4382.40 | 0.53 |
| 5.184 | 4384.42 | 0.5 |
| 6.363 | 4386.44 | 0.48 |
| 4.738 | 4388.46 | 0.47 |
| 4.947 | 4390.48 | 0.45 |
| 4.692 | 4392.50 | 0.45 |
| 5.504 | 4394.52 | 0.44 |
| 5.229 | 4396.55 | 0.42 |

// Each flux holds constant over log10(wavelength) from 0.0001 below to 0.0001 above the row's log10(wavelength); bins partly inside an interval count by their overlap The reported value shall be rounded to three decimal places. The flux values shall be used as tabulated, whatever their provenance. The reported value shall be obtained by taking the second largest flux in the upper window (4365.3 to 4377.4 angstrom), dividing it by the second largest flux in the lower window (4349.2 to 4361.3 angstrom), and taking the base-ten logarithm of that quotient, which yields 0.036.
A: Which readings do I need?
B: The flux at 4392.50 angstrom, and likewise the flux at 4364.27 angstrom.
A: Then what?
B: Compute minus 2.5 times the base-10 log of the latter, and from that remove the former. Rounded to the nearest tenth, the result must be -6.5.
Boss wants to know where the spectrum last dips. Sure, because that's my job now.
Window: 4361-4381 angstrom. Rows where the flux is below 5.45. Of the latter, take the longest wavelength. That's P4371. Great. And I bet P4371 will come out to 4378.36 angstrom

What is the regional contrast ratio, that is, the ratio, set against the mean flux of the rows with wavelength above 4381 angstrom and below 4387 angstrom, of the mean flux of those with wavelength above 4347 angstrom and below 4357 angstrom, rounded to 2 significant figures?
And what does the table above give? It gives 0.95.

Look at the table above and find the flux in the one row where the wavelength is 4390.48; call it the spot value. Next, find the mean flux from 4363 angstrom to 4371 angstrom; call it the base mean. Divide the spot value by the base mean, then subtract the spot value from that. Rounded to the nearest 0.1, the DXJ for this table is -4.0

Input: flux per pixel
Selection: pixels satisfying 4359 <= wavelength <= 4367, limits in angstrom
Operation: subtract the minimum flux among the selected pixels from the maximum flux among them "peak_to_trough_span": 0.99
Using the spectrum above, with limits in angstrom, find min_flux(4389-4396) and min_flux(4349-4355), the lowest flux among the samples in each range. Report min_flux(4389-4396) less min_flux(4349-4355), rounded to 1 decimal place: -0.5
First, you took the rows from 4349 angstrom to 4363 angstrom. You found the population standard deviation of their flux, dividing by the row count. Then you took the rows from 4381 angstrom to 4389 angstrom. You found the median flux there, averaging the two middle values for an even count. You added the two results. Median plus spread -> 5.78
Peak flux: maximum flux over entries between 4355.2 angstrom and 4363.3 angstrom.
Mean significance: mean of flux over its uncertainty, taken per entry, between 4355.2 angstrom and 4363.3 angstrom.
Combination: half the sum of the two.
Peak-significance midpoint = 8.47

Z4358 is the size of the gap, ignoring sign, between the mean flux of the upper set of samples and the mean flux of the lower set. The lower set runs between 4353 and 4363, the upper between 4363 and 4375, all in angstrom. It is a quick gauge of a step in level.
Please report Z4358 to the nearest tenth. 0.4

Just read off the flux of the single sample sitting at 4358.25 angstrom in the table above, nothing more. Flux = 5.464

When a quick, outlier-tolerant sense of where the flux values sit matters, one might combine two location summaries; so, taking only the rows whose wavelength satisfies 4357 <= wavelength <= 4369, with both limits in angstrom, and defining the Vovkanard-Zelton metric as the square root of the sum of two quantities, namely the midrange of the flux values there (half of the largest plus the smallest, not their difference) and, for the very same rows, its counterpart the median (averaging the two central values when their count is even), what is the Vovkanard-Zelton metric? 3.23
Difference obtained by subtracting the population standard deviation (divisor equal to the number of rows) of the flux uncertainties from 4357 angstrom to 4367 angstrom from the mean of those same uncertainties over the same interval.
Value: 0.52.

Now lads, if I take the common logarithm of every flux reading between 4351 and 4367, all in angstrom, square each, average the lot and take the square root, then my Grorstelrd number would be 0.731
